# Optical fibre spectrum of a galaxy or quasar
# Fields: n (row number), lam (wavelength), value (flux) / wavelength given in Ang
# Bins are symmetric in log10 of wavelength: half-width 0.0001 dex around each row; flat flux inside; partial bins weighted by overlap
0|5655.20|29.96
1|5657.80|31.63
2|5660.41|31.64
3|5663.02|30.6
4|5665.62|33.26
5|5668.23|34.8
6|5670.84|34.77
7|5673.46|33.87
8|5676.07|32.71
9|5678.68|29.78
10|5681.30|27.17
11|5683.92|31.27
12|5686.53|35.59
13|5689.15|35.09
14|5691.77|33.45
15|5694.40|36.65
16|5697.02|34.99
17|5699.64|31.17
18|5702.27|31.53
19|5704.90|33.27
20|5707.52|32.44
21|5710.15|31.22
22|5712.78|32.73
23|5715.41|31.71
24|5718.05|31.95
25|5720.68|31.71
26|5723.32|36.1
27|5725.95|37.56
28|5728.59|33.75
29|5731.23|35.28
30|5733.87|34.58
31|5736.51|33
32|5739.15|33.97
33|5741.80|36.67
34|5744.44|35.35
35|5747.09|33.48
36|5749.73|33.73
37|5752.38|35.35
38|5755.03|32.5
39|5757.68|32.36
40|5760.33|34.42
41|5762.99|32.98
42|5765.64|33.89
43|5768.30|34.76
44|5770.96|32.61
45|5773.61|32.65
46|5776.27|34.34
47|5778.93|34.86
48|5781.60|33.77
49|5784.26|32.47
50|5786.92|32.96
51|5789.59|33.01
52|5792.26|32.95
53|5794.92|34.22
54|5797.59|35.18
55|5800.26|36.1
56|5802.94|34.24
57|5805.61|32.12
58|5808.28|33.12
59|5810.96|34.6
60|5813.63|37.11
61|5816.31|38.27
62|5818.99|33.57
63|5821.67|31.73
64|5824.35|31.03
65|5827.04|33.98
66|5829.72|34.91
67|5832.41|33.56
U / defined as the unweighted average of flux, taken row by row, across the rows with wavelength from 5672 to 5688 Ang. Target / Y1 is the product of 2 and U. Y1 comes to 63.5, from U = 31.7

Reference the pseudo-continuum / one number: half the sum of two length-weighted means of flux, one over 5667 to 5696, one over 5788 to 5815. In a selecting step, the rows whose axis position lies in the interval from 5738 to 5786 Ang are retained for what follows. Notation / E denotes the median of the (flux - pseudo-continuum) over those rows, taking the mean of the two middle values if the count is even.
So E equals 0.1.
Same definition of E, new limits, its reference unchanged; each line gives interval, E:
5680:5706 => -0.4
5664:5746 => -0.3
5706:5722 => -1.9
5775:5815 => 0.5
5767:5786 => 0.0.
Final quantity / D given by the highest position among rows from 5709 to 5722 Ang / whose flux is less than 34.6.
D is 5720.68 Ang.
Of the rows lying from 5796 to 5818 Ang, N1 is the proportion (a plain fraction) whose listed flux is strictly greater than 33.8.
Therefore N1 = 0.75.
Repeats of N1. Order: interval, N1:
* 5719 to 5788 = 0.50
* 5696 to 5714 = 0.14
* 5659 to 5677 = 0.43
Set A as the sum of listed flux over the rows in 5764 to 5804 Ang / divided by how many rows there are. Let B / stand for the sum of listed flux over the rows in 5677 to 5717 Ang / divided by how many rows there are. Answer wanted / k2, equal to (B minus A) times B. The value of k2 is -43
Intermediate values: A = 33.9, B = 32.5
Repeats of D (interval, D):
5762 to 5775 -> 5773.61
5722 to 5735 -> 5733.87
